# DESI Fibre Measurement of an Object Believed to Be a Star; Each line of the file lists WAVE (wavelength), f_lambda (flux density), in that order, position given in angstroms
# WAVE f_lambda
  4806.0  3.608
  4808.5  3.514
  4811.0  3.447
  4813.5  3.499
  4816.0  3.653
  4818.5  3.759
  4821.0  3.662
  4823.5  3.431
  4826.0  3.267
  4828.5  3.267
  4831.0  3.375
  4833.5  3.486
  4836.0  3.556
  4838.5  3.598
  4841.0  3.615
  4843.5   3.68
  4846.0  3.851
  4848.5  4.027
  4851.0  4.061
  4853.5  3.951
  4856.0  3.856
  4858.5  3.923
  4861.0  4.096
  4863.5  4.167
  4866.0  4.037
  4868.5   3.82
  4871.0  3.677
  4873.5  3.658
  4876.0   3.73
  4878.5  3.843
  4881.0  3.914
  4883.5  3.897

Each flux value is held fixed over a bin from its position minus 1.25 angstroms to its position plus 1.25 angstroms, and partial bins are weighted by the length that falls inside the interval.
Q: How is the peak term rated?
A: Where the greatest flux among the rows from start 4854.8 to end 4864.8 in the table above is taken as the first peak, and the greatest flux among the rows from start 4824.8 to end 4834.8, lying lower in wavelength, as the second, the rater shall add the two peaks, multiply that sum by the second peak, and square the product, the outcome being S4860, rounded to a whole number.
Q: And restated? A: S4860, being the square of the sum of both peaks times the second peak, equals 712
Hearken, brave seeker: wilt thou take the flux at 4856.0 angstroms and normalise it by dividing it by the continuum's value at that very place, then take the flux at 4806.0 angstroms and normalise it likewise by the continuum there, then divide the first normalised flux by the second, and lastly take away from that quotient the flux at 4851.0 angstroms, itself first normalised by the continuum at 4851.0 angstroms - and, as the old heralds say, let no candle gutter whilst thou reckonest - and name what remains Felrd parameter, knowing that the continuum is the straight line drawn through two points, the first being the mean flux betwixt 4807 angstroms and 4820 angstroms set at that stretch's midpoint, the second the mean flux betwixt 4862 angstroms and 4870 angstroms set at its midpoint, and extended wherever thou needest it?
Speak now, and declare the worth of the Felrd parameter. -0.09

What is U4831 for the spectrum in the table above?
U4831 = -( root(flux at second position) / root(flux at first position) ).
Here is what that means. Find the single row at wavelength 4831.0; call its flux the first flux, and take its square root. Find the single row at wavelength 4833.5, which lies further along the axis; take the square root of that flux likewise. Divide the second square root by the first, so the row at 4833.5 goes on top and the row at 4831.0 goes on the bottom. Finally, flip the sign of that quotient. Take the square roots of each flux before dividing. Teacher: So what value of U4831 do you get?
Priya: -1.02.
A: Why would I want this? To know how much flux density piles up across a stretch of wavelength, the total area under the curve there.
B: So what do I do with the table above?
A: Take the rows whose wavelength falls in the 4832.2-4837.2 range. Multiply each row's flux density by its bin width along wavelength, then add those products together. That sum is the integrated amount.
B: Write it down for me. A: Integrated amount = 17.6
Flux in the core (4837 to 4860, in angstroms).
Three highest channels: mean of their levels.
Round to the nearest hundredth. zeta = 4.01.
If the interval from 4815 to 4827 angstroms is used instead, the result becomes 3.69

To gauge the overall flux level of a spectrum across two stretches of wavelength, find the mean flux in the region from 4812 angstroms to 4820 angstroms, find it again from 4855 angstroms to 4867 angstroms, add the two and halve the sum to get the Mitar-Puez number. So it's 3.83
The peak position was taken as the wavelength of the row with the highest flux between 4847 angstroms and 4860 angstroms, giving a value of 4851.0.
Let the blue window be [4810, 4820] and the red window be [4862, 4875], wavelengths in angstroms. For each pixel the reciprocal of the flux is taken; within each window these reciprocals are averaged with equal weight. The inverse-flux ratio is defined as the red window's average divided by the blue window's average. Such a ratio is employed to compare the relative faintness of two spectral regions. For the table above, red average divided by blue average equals 0.93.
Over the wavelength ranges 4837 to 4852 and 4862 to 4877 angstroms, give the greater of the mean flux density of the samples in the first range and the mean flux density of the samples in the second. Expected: 3.85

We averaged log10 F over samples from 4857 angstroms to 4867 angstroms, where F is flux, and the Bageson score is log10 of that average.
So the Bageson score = -0.216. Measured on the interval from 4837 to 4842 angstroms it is -0.254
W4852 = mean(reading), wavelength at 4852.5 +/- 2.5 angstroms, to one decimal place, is 4.0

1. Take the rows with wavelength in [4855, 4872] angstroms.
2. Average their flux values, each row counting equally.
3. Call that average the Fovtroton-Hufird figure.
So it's 3.9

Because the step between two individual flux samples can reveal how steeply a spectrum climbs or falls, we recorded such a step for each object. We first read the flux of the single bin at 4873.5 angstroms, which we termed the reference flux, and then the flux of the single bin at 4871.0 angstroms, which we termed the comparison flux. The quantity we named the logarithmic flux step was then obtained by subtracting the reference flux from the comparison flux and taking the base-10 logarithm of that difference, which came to -1.72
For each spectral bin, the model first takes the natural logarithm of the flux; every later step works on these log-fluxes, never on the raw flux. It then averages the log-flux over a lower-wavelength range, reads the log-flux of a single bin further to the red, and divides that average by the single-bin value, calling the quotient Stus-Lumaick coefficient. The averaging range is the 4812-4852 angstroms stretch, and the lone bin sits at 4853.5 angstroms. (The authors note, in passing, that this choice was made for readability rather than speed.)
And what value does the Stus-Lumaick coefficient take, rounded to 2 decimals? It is 0.93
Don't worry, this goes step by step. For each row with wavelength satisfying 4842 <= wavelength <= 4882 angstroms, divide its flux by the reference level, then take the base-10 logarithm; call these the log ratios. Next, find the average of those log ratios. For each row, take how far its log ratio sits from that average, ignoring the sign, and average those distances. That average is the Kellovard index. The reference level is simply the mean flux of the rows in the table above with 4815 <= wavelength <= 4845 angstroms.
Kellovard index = 0.014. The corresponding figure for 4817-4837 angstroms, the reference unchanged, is 0.018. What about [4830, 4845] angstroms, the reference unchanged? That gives 0.010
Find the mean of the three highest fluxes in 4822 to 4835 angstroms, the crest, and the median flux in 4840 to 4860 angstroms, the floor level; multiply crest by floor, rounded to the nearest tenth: 13.3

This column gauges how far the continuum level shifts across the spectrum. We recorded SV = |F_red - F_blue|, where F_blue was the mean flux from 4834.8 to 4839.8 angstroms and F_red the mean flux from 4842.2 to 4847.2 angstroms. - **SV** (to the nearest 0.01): 0.19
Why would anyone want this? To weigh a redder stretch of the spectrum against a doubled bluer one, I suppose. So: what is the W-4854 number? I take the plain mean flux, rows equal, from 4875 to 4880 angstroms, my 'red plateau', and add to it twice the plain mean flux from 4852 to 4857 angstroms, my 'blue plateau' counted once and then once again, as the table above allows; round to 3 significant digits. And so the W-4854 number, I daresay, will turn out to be 11.6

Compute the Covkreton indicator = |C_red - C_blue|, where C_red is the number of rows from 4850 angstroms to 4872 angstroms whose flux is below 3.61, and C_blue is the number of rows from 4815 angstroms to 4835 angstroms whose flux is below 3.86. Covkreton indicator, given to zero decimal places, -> 8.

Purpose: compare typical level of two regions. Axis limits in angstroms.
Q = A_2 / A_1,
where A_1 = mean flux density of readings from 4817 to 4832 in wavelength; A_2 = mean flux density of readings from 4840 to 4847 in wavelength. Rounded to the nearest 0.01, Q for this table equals 1.07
